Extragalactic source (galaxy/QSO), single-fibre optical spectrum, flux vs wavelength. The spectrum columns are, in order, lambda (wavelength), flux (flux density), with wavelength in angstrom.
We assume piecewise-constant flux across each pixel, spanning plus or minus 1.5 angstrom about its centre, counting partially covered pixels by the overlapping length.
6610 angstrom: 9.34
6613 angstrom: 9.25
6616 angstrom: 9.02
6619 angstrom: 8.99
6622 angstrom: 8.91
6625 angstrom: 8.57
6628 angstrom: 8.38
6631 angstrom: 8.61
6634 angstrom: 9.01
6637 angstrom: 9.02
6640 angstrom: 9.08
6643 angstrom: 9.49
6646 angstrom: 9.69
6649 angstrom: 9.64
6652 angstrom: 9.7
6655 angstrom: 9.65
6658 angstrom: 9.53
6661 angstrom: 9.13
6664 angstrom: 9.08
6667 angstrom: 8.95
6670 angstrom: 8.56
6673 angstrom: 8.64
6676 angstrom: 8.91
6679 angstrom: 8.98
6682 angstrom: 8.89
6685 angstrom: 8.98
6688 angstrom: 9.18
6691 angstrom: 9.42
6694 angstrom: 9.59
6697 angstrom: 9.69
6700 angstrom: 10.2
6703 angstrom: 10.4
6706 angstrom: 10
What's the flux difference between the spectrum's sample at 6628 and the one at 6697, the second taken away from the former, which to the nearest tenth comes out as -1.3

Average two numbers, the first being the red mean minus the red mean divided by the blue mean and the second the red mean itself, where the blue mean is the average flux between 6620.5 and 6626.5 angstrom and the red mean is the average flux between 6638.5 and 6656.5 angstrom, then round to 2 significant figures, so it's 9.0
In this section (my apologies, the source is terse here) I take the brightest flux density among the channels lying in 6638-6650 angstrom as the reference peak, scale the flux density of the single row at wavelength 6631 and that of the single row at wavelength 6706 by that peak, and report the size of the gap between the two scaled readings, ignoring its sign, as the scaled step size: 0.14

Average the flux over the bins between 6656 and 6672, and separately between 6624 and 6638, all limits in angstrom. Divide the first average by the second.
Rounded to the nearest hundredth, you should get 1.04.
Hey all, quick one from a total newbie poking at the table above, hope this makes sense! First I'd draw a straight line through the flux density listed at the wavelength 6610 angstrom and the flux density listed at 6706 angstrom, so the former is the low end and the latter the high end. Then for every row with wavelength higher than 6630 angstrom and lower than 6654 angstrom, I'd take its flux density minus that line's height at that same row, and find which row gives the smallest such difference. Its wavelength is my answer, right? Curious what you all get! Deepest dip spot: 6631 angstrom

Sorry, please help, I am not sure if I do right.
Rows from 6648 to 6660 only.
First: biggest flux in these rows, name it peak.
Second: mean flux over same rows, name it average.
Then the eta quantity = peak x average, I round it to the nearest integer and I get 93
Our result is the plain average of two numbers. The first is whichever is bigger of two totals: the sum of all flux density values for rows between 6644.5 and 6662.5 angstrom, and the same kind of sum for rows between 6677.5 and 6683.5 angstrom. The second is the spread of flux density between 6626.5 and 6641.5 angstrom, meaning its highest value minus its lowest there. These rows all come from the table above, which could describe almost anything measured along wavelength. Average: 29.0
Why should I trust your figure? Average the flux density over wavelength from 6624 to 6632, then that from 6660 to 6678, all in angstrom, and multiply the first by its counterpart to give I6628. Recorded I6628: 76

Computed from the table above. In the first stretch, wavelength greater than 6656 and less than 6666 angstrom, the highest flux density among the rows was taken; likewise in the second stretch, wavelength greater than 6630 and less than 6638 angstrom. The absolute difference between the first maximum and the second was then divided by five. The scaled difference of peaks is 0.102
